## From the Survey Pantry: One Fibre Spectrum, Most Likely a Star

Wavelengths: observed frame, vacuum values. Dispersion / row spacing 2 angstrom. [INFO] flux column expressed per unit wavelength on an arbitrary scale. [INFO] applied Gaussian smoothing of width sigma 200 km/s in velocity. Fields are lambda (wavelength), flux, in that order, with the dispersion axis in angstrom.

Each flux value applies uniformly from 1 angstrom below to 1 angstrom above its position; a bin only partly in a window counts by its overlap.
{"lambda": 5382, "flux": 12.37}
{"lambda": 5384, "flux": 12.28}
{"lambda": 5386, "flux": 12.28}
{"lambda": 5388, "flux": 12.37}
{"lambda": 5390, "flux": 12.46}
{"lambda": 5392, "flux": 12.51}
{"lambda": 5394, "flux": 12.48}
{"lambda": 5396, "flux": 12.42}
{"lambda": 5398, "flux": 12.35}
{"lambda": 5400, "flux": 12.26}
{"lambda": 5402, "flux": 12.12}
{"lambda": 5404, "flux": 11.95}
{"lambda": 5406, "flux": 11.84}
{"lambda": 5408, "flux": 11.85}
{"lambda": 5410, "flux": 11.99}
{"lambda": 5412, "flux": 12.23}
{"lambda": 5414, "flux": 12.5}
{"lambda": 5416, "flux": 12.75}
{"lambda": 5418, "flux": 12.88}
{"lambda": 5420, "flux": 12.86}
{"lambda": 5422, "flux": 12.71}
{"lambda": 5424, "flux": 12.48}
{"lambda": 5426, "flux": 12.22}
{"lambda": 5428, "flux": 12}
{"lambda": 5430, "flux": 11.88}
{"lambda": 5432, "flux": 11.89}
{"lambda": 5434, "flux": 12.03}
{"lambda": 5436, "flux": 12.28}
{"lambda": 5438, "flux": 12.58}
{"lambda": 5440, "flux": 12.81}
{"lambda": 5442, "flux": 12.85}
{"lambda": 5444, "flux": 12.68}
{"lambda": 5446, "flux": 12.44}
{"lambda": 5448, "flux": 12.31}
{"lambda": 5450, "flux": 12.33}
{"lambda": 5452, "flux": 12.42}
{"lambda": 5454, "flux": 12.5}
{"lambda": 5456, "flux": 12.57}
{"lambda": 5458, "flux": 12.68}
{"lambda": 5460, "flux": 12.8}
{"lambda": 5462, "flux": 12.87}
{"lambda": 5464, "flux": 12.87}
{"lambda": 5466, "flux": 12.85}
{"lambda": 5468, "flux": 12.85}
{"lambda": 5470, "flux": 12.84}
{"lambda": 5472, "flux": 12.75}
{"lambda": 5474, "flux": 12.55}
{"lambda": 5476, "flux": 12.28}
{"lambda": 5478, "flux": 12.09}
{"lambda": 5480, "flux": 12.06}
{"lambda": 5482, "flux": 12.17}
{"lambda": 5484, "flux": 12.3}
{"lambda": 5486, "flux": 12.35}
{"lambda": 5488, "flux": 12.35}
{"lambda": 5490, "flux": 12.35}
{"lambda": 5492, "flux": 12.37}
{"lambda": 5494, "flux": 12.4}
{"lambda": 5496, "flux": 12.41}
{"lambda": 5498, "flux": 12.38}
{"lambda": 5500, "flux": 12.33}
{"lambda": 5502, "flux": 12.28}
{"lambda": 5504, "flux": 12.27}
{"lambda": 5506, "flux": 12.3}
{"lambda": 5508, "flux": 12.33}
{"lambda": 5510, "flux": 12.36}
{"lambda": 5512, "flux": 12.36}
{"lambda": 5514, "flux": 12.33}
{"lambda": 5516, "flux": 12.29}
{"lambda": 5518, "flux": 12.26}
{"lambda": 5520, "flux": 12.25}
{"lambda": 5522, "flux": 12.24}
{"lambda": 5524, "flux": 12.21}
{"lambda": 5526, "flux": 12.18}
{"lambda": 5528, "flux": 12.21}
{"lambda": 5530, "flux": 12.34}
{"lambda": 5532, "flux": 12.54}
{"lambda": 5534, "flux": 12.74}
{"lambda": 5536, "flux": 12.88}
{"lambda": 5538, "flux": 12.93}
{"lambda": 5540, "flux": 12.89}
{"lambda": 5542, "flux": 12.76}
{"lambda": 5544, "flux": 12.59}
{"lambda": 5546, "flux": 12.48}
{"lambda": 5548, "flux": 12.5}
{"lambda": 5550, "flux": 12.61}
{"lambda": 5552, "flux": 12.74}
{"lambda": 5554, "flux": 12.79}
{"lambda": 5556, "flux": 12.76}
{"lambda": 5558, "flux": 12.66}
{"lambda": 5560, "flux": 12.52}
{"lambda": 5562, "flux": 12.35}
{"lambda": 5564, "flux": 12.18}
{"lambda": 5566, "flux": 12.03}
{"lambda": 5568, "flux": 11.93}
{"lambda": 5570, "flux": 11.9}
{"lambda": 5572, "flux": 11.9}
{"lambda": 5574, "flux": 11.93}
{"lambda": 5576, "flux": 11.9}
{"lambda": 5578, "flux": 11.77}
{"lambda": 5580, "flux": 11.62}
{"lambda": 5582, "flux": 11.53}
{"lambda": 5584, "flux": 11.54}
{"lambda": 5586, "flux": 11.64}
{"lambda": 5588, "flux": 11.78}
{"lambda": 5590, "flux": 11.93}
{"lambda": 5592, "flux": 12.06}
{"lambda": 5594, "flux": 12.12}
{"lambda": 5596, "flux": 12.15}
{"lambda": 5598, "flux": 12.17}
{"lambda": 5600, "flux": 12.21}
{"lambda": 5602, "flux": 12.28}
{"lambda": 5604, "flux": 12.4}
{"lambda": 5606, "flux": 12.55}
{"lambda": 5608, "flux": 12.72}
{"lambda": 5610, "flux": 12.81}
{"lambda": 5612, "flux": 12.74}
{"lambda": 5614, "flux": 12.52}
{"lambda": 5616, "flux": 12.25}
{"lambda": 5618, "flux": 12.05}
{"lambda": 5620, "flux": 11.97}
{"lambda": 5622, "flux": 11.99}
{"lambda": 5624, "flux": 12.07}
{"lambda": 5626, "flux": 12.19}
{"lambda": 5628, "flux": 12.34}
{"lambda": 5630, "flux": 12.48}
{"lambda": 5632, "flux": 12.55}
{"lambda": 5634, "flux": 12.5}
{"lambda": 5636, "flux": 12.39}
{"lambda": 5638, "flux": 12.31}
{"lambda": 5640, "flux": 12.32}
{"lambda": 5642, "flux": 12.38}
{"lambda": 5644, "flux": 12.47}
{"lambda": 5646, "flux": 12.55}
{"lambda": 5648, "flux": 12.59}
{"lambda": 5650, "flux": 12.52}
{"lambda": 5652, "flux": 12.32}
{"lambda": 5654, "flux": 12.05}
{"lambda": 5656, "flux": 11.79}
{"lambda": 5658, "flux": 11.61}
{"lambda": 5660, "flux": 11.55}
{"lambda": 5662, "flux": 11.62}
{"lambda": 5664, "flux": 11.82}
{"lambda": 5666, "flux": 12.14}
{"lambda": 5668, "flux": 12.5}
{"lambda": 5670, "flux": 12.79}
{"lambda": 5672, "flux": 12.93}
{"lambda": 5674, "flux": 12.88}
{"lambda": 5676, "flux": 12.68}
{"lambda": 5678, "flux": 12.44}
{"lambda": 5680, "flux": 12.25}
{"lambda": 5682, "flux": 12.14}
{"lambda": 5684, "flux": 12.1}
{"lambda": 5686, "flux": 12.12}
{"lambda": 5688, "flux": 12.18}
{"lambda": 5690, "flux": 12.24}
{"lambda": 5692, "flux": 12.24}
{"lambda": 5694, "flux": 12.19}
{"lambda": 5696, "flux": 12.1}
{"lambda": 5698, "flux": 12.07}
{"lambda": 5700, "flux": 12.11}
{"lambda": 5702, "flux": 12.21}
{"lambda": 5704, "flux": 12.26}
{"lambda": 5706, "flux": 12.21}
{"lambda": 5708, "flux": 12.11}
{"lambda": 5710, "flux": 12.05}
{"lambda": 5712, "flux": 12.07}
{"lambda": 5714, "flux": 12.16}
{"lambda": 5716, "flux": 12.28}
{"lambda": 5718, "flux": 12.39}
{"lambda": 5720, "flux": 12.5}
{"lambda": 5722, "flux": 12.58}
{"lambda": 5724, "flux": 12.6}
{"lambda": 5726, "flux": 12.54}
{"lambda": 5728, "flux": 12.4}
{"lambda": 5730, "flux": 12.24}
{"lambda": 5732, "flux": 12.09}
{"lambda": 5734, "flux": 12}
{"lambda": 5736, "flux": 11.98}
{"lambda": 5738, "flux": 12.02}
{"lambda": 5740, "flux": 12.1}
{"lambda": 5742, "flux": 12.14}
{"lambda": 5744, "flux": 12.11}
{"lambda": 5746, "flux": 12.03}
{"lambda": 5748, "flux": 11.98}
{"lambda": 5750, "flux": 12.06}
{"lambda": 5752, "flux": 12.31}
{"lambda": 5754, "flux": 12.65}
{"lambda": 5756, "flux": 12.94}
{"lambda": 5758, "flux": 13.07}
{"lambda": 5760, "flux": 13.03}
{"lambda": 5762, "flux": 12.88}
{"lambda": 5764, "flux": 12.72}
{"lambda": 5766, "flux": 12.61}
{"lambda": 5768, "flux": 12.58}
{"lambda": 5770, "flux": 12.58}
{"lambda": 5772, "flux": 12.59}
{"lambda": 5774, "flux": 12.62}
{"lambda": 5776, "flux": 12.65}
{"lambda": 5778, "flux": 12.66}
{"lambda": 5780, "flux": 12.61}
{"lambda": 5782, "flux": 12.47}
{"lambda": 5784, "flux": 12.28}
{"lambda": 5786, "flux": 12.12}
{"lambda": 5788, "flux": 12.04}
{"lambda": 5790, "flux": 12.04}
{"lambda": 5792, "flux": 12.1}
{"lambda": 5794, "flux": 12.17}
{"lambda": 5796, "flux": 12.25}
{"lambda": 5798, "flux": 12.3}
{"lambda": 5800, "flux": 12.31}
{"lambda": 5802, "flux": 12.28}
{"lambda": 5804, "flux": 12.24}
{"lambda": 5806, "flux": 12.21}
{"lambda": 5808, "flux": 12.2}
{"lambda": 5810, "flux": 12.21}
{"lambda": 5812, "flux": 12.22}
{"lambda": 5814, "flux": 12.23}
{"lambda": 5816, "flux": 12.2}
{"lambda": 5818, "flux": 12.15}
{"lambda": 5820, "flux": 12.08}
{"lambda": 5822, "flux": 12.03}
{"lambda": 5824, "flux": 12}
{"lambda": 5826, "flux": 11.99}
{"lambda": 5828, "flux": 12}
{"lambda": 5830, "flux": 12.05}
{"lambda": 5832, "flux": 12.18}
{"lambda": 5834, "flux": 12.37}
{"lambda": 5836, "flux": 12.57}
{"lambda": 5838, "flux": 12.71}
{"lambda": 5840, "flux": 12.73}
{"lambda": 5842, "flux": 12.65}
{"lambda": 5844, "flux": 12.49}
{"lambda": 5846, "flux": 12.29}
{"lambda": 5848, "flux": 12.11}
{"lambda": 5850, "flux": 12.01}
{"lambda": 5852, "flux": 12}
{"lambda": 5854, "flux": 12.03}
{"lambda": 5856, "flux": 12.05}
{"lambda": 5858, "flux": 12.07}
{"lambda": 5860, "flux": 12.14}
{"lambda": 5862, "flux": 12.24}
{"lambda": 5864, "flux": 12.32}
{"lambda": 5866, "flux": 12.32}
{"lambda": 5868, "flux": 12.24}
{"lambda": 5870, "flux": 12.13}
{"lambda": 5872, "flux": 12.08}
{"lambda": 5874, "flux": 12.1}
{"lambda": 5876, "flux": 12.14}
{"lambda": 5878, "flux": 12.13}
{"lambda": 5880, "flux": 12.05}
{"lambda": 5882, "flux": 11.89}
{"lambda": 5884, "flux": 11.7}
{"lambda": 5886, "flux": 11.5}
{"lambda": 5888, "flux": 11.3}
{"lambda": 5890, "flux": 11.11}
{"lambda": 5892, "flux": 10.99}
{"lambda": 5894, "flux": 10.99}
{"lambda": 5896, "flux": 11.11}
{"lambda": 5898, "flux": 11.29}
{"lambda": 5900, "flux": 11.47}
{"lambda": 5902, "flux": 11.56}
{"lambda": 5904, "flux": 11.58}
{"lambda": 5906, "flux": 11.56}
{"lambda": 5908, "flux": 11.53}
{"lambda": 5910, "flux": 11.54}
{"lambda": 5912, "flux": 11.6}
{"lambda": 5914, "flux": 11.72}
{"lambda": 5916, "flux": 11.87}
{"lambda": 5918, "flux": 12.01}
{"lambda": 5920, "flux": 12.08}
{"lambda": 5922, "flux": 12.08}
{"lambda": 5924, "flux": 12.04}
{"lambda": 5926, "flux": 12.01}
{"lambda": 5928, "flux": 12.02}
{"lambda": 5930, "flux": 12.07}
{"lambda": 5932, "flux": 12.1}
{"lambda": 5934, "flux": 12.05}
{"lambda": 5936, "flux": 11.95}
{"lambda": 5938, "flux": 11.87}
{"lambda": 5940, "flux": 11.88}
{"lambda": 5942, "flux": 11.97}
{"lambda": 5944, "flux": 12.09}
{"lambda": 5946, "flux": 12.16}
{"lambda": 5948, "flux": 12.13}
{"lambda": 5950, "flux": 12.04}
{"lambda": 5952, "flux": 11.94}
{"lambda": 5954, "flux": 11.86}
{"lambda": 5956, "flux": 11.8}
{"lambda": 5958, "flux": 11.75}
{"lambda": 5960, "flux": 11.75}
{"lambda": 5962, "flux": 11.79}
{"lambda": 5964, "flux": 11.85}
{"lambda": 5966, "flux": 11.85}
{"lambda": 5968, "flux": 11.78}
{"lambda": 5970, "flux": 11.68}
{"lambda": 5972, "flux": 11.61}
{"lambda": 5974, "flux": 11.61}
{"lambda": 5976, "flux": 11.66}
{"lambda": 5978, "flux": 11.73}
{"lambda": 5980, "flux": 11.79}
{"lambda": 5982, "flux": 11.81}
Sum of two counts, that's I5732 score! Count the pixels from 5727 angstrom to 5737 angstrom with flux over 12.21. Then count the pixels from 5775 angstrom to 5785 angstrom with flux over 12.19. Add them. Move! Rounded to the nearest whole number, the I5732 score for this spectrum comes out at 7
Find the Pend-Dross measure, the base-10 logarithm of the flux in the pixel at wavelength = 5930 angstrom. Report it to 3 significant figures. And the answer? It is 1.08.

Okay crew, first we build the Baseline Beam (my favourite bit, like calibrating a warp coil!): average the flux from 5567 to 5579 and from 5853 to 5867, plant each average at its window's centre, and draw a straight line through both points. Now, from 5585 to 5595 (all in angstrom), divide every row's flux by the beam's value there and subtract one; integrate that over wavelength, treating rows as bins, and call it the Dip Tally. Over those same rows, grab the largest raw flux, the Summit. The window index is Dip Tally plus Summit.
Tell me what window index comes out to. 12.1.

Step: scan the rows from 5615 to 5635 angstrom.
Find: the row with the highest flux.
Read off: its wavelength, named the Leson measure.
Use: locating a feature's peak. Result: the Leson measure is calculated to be 5632 angstrom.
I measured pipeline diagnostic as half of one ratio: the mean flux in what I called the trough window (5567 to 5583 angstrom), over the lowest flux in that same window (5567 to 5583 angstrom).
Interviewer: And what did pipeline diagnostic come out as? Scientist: 0.5121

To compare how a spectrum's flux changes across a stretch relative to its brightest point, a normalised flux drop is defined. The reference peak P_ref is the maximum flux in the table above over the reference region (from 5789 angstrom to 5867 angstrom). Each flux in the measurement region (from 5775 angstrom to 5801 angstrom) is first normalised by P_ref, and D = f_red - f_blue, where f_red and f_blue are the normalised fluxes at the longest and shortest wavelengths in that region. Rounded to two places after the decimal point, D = -0.03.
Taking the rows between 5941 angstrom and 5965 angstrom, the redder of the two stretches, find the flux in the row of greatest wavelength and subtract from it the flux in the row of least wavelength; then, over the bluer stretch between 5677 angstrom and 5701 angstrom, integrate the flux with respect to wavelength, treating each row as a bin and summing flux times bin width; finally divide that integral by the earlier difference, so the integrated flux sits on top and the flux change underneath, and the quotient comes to -2436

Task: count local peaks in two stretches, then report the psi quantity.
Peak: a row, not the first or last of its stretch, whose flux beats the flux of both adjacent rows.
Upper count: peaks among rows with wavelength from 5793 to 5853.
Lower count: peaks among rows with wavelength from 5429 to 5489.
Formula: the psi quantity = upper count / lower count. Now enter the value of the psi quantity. 3.0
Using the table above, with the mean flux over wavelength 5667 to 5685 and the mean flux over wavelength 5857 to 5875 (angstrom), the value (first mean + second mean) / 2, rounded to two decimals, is 12.35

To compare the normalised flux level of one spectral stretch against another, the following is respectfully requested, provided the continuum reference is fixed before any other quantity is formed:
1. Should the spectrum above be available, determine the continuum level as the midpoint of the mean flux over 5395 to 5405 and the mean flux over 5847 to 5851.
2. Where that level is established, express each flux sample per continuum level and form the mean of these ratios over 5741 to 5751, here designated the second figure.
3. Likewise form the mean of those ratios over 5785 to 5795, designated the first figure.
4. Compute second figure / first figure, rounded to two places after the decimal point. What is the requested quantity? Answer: 1.00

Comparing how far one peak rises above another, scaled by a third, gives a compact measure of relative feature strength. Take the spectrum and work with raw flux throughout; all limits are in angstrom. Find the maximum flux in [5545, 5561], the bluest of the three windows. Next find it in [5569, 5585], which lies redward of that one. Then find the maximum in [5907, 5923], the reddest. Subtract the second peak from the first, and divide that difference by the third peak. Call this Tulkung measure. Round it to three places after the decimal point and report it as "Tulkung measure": 0.071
